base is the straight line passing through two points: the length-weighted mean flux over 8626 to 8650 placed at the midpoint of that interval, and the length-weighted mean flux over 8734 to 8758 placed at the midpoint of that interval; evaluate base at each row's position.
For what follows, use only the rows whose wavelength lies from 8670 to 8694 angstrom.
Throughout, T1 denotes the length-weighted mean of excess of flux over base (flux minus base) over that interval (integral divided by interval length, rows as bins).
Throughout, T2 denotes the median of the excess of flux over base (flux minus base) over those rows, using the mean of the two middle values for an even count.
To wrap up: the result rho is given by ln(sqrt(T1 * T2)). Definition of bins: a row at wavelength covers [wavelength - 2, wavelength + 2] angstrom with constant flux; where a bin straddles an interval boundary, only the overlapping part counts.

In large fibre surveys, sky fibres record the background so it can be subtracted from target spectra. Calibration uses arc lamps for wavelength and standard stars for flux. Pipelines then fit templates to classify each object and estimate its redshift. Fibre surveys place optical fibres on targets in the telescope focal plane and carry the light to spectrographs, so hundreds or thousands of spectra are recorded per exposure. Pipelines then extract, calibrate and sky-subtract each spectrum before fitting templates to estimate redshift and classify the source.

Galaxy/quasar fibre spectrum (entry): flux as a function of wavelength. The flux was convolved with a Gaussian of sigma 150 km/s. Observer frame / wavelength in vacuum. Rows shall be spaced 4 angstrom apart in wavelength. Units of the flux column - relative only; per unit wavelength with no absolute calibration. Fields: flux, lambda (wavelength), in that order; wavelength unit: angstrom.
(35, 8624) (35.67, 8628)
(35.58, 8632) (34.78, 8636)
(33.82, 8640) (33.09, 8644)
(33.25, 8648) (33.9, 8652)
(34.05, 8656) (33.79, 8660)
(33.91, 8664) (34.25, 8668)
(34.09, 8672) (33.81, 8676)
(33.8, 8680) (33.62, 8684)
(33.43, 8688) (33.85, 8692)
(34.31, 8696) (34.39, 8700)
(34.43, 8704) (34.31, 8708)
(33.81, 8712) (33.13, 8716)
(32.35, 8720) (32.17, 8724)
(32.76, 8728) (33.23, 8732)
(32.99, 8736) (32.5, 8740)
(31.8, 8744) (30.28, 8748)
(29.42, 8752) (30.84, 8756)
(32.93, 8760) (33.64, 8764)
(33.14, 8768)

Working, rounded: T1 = 0.6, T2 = 0.6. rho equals -0.5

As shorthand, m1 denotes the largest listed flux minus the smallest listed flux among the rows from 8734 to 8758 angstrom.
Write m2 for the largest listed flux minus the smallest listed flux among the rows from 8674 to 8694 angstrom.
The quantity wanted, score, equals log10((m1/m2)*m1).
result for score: 1.5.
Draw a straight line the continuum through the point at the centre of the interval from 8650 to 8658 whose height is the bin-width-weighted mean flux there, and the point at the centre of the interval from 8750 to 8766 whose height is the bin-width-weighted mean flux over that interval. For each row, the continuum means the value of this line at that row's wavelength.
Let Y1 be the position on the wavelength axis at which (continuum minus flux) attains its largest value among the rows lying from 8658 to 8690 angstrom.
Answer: 8660 angstrom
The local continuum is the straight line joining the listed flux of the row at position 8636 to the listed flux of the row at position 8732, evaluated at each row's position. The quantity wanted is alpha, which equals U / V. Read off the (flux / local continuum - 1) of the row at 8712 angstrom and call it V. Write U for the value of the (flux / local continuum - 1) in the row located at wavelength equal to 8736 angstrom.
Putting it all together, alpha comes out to -0.7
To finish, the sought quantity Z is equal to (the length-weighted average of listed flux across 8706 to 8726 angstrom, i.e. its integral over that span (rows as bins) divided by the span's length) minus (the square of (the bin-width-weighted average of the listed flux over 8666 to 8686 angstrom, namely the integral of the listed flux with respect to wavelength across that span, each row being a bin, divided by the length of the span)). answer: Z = -1117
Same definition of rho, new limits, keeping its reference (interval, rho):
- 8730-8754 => -0.8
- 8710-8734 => -0.1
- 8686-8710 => 0.4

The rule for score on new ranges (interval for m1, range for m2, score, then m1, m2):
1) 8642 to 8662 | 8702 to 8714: 0.2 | 1.0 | 0.6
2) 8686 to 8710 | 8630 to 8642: -0.2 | 1.0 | 1.8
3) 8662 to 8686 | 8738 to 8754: -0.9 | 0.6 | 3.1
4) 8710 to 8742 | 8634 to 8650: 0.2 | 1.6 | 1.7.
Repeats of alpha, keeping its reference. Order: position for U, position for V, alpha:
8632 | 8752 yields -0.2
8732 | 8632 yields 0.0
